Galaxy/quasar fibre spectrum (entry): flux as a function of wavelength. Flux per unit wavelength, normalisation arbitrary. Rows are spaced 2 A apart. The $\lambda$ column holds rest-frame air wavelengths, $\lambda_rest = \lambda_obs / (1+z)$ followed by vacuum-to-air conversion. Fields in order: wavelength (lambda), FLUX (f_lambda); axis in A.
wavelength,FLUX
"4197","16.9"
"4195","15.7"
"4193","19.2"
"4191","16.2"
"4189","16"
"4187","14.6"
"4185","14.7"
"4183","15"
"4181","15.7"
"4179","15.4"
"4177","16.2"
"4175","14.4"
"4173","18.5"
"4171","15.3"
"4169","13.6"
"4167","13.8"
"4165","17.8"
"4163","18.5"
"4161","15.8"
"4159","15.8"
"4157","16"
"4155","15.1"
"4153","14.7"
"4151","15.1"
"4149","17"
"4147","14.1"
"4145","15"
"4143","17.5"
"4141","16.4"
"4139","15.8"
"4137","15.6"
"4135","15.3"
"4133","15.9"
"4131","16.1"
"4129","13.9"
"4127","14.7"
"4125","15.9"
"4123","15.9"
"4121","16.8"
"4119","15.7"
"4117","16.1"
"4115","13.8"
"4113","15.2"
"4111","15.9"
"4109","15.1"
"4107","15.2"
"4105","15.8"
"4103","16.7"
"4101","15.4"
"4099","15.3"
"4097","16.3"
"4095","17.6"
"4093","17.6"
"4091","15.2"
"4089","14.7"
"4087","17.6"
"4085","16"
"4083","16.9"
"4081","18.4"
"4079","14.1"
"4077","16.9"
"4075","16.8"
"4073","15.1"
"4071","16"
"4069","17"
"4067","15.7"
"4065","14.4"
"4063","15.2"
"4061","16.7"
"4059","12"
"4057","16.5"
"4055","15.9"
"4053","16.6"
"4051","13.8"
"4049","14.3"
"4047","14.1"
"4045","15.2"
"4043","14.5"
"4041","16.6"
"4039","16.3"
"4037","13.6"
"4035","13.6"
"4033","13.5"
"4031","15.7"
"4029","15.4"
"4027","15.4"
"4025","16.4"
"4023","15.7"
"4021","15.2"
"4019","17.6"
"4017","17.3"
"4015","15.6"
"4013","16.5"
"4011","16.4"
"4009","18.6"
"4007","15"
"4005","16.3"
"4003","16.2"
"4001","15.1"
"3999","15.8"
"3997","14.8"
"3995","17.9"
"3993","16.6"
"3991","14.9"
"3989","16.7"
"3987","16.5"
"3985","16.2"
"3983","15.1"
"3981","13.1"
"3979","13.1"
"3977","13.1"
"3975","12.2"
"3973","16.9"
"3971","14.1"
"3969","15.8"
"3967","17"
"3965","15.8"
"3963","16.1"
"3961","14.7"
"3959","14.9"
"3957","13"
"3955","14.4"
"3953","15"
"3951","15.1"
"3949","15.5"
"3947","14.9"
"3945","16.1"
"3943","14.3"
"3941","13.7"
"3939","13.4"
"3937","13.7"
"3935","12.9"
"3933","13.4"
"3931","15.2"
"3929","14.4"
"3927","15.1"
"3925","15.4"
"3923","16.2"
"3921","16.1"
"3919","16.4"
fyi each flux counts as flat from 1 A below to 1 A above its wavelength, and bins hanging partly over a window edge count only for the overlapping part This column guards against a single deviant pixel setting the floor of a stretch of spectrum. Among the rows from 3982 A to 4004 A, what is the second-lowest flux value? 14.9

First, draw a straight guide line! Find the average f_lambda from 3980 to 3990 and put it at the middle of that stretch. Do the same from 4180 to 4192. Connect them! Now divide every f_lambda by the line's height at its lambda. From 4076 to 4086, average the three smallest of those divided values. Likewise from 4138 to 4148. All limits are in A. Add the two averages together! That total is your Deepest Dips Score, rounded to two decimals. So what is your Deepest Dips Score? 1.99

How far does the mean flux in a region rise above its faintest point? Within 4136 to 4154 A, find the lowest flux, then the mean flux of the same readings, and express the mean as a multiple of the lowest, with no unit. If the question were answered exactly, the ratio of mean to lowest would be 1.11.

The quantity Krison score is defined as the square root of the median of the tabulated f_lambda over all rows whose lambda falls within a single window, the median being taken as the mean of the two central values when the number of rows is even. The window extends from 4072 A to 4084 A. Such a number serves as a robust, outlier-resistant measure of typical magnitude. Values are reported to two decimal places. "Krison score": 4.10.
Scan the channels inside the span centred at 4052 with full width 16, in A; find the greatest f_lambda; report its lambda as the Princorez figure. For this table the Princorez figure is 4053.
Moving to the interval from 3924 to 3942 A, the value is 3925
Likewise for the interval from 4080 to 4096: 4081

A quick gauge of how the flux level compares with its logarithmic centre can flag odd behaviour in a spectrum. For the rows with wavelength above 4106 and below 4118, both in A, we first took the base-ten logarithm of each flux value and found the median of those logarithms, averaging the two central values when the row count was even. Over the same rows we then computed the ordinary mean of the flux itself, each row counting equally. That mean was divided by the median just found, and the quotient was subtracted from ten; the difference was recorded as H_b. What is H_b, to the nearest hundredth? -2.88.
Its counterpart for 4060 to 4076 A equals -3.22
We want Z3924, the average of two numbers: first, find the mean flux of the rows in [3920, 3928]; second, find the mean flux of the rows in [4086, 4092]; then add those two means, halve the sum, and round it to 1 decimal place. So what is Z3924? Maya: 15.8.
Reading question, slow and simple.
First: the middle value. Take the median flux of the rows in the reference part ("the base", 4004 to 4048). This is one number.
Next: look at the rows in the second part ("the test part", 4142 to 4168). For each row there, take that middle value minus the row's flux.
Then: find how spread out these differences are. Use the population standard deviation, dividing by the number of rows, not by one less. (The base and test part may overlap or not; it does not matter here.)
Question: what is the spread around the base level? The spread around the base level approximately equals 1.4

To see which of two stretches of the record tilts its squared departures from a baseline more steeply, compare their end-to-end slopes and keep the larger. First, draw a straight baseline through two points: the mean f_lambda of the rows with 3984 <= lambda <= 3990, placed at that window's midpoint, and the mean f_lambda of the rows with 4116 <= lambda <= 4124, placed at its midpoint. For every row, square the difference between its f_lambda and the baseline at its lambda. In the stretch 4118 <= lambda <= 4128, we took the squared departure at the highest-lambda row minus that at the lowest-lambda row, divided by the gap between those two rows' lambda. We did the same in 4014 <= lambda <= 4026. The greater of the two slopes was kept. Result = 0.22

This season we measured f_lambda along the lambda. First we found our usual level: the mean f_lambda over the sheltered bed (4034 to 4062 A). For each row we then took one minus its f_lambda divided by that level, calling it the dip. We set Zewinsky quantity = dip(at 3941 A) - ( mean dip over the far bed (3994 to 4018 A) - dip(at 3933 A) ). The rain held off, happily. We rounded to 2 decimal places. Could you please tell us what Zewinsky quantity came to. 0.28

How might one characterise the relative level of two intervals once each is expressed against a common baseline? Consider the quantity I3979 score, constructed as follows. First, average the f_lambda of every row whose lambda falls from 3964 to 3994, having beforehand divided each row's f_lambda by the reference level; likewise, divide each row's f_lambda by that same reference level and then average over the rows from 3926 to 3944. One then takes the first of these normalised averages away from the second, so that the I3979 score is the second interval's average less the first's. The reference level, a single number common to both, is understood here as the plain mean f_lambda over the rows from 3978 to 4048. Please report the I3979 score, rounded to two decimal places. -0.07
